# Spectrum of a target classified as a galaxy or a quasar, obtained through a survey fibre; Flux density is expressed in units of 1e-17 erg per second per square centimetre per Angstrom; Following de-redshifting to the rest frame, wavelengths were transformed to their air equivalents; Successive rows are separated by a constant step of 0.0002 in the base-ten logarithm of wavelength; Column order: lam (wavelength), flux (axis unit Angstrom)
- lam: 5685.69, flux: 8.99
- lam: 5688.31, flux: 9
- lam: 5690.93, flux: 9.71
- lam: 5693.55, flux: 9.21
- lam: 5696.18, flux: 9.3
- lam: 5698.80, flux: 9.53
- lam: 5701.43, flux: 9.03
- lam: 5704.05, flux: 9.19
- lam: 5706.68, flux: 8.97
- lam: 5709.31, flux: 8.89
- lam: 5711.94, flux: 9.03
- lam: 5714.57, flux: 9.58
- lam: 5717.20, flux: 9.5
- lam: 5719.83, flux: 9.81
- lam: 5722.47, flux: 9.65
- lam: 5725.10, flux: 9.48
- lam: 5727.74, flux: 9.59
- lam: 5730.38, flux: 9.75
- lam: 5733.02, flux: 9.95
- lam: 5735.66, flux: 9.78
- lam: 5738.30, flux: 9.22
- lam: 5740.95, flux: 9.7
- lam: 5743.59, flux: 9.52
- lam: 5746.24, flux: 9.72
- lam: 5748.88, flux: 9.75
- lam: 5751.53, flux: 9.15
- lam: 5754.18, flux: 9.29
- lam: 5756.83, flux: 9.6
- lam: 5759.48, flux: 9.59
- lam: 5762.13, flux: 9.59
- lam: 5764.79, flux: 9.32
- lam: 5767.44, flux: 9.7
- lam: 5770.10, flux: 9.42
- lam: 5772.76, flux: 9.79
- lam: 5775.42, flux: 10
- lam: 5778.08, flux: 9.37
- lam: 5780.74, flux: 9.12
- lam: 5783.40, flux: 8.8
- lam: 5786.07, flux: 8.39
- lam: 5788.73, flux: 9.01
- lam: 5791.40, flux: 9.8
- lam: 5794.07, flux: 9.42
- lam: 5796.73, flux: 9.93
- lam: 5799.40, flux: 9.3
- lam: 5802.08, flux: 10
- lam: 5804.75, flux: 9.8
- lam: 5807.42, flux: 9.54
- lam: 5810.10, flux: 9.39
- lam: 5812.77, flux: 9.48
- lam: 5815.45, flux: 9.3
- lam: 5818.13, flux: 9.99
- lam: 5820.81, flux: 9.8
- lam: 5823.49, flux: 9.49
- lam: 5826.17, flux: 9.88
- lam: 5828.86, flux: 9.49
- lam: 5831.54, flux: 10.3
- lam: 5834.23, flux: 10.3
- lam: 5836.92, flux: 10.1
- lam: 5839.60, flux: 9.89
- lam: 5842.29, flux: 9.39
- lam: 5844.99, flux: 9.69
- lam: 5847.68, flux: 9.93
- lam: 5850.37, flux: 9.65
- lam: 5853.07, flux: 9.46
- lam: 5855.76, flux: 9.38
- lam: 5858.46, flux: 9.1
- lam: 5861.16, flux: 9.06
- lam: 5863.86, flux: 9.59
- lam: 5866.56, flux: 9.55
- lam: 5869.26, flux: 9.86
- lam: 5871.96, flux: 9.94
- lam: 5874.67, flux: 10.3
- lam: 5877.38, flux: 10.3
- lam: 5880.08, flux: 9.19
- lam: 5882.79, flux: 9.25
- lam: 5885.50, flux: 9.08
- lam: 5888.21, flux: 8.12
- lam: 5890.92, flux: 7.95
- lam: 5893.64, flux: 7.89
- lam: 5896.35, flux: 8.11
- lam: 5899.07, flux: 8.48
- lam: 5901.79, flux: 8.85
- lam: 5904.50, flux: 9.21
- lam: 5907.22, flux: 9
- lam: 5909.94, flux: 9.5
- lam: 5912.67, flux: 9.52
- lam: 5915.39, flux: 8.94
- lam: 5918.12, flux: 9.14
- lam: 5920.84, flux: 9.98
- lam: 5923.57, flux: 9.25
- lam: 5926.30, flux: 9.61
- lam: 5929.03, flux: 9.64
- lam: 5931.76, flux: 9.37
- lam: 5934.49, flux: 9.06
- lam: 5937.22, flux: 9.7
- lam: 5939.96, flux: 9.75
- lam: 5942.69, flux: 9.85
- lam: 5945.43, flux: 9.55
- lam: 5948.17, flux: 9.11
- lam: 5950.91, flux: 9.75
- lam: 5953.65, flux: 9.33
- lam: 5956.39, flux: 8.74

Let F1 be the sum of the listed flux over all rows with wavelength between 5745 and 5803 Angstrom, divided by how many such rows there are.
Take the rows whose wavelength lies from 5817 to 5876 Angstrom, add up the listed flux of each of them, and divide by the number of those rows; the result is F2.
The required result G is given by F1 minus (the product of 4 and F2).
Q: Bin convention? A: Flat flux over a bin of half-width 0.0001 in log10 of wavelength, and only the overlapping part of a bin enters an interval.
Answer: -29.5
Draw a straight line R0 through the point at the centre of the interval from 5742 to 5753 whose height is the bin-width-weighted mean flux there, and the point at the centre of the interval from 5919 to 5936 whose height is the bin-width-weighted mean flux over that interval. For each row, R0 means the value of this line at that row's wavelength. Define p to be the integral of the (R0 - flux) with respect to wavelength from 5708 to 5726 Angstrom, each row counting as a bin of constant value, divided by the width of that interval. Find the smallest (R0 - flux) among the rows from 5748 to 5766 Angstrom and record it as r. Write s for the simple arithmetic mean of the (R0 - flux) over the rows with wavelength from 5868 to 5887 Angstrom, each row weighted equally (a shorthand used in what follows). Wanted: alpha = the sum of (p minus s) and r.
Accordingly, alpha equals 0.12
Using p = 0.13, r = -0.2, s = -0.21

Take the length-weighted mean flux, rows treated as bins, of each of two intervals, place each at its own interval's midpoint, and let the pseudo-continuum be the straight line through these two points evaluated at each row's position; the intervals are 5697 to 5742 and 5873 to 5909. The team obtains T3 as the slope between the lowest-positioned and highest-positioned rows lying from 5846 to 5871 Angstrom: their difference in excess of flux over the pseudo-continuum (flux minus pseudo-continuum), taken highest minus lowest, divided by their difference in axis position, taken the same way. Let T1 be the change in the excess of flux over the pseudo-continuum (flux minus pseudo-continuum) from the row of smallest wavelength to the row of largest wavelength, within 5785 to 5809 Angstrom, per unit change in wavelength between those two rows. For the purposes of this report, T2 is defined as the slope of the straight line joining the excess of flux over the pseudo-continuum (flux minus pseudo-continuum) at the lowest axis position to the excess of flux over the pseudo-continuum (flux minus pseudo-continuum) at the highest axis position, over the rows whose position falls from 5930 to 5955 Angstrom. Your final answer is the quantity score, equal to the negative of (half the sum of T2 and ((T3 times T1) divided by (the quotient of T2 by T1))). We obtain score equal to 0.000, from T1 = 0.06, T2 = 0.001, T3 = 0.000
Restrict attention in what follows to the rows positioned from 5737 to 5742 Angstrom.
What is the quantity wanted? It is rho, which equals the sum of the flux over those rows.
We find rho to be 18.9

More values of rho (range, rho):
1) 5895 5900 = 16.6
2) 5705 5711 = 17.9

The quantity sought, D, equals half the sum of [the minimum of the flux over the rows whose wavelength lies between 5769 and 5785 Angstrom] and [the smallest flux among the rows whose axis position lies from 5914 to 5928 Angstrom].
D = 8.9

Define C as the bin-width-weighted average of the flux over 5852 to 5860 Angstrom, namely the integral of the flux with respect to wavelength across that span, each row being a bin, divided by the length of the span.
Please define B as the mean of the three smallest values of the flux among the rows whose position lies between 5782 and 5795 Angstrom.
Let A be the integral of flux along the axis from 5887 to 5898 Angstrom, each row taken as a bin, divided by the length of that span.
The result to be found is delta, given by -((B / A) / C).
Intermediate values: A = 8.0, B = 8.73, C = 9.30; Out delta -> -0.117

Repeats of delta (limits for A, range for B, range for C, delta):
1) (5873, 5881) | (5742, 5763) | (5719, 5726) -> -0.097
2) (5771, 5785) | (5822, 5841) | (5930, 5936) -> -0.111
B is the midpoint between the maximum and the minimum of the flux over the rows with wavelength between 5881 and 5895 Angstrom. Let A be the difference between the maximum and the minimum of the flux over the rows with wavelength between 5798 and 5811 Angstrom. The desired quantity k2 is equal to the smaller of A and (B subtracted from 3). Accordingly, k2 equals -5.57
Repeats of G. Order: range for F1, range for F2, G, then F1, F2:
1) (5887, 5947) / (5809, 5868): -29.5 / 9.1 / 9.65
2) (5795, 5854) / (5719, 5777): -28.7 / 9.7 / 9.61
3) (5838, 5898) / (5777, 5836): -28.9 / 9.3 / 9.54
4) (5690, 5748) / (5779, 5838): -28.8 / 9.5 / 9.57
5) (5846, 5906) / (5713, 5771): -29.1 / 9.2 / 9.58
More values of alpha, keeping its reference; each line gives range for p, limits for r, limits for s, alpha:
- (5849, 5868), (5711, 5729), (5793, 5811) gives -0.06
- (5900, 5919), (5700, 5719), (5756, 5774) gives 0.35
